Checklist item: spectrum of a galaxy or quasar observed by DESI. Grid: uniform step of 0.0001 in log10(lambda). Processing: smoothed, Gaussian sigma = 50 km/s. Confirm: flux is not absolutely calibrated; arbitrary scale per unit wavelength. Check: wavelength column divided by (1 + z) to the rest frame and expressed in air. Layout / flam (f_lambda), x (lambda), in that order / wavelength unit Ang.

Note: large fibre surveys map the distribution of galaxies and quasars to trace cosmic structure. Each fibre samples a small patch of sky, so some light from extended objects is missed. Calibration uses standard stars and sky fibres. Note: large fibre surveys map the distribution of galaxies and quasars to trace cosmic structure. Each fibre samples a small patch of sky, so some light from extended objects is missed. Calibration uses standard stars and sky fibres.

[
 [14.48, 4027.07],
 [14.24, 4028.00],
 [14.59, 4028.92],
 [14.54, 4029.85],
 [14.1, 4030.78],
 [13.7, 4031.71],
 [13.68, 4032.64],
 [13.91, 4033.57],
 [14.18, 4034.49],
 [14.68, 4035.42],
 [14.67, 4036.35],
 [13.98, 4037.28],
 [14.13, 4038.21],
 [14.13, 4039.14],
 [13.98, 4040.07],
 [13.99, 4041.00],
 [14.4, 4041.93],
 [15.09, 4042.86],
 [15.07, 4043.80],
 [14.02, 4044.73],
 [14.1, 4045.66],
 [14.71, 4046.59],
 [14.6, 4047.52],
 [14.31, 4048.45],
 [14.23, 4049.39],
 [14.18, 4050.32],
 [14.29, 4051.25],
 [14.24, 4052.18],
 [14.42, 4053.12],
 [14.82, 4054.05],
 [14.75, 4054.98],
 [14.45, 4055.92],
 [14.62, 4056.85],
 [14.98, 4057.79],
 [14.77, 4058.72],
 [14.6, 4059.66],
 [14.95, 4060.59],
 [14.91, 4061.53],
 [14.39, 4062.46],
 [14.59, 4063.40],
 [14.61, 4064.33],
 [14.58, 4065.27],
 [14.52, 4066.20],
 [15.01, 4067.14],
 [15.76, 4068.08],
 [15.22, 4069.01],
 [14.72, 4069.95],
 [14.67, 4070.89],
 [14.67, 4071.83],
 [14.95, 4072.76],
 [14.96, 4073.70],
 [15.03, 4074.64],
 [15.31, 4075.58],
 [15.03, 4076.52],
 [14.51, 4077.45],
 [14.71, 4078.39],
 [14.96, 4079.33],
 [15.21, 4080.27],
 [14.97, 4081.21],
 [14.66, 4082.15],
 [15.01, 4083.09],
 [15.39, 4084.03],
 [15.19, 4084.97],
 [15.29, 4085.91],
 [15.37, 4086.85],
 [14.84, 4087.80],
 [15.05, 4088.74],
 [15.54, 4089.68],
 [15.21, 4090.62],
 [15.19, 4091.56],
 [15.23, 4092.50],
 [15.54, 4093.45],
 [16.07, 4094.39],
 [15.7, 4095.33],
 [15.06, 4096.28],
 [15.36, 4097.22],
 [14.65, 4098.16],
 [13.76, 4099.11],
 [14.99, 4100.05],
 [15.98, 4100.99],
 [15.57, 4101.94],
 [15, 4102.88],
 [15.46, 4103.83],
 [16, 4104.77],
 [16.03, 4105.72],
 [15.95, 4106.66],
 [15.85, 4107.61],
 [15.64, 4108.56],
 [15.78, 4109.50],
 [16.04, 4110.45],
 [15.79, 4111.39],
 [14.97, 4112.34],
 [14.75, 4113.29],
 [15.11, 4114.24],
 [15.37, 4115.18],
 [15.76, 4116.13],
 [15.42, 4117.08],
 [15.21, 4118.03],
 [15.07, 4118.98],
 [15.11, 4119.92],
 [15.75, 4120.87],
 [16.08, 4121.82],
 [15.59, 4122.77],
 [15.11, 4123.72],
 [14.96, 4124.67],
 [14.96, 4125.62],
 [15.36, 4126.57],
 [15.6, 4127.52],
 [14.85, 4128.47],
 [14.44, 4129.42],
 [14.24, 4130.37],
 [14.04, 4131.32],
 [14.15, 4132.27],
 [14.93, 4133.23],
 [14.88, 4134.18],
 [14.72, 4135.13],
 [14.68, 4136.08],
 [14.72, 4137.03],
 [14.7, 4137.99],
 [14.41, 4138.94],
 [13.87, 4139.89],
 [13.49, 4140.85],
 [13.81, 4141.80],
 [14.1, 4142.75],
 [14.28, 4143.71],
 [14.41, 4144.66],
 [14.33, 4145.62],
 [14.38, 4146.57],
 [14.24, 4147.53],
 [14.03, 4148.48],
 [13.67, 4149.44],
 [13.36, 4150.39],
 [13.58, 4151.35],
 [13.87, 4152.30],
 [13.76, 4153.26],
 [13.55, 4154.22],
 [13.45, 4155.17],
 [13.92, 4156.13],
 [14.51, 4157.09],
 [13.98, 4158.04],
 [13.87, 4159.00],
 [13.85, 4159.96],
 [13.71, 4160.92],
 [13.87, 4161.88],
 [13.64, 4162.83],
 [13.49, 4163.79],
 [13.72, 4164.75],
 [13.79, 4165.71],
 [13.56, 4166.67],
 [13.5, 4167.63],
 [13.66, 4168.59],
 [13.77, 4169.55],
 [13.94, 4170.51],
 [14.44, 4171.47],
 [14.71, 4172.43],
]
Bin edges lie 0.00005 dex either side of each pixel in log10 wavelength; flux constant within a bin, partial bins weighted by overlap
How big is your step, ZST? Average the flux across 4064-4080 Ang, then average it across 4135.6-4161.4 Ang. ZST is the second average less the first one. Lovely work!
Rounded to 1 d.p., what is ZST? -0.9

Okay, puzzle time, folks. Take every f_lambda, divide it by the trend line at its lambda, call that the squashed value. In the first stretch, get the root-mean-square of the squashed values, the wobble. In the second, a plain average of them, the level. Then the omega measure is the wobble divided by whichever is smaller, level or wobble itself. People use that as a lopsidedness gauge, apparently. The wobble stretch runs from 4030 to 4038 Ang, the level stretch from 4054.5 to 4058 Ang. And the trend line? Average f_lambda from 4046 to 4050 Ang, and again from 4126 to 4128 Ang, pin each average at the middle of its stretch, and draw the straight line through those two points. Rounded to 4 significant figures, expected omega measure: 1.000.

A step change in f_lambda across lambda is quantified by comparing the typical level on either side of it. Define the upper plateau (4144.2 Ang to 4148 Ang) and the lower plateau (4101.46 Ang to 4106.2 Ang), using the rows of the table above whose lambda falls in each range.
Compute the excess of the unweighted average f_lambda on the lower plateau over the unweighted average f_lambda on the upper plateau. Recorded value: 1.3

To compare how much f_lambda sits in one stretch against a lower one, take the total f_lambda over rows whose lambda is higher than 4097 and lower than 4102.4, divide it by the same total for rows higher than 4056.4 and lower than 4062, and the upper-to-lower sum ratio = 1.02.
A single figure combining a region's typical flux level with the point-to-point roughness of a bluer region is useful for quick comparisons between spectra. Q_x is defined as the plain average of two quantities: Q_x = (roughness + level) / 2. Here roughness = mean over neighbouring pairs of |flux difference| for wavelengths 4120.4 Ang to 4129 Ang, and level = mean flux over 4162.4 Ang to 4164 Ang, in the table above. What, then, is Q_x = 7.0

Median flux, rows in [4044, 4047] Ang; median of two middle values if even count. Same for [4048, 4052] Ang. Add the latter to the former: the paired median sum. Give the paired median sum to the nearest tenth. 28.4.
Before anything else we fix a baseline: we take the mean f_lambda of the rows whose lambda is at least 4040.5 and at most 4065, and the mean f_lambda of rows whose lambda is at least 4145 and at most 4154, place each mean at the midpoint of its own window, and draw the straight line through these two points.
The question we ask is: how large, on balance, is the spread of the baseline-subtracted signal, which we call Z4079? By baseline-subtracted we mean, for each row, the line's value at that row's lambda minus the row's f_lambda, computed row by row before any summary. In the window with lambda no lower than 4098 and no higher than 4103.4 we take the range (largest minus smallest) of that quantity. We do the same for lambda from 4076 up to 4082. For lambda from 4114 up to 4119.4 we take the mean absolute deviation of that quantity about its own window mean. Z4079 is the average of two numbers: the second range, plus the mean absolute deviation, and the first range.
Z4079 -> 1.57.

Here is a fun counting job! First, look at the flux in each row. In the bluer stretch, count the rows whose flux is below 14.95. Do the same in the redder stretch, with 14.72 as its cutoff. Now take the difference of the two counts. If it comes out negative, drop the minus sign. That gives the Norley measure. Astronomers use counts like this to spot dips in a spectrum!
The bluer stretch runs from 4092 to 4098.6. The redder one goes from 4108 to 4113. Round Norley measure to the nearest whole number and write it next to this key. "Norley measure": 1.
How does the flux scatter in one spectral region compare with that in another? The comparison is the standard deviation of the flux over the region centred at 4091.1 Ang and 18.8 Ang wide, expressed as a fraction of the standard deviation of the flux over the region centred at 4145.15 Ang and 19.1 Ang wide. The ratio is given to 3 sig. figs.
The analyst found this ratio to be 1.11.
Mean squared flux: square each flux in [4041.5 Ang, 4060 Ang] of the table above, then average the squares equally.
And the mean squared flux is 211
